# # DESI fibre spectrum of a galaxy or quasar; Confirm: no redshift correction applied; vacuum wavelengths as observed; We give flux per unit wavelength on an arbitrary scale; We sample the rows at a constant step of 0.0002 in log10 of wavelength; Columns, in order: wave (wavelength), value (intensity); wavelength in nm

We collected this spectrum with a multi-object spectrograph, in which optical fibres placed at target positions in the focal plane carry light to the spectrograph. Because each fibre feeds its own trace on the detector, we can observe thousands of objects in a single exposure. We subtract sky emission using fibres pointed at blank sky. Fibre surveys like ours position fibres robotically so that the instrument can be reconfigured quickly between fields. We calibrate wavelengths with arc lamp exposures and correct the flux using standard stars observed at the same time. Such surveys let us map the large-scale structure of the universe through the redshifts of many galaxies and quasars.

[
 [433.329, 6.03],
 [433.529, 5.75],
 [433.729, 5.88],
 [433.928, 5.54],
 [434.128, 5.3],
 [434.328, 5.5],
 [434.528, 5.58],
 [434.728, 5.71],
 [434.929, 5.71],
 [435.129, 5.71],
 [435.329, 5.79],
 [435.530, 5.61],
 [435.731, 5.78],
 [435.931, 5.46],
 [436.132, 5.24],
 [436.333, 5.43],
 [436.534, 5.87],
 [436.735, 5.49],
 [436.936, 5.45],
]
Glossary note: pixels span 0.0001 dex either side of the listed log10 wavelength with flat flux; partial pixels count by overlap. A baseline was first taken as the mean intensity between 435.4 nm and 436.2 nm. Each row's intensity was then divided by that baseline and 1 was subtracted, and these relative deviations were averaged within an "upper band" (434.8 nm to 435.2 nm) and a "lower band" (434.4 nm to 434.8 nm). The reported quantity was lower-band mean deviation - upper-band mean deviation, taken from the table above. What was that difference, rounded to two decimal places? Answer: -0.01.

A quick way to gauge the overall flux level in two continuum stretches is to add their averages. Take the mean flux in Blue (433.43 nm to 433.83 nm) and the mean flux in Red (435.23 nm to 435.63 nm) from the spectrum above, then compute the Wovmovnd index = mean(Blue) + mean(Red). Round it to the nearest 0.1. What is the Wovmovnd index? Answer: 11.5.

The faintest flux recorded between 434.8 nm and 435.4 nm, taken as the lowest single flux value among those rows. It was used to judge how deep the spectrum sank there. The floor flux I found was 5.71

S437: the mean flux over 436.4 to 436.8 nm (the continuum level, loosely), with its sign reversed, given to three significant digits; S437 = -5.68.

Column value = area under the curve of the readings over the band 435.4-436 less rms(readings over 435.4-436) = -2.2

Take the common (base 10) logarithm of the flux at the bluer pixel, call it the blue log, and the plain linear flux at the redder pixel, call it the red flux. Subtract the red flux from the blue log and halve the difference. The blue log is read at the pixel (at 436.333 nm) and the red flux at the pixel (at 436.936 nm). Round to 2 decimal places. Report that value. -2.36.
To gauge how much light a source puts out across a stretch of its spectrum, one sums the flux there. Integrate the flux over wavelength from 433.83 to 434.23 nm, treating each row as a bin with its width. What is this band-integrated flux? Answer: 2.17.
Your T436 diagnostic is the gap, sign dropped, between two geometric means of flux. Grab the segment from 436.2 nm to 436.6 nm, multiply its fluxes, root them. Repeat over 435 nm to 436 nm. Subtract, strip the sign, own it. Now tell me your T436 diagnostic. 0.02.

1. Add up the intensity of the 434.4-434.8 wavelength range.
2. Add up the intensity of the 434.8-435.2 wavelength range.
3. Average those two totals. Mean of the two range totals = 11.4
